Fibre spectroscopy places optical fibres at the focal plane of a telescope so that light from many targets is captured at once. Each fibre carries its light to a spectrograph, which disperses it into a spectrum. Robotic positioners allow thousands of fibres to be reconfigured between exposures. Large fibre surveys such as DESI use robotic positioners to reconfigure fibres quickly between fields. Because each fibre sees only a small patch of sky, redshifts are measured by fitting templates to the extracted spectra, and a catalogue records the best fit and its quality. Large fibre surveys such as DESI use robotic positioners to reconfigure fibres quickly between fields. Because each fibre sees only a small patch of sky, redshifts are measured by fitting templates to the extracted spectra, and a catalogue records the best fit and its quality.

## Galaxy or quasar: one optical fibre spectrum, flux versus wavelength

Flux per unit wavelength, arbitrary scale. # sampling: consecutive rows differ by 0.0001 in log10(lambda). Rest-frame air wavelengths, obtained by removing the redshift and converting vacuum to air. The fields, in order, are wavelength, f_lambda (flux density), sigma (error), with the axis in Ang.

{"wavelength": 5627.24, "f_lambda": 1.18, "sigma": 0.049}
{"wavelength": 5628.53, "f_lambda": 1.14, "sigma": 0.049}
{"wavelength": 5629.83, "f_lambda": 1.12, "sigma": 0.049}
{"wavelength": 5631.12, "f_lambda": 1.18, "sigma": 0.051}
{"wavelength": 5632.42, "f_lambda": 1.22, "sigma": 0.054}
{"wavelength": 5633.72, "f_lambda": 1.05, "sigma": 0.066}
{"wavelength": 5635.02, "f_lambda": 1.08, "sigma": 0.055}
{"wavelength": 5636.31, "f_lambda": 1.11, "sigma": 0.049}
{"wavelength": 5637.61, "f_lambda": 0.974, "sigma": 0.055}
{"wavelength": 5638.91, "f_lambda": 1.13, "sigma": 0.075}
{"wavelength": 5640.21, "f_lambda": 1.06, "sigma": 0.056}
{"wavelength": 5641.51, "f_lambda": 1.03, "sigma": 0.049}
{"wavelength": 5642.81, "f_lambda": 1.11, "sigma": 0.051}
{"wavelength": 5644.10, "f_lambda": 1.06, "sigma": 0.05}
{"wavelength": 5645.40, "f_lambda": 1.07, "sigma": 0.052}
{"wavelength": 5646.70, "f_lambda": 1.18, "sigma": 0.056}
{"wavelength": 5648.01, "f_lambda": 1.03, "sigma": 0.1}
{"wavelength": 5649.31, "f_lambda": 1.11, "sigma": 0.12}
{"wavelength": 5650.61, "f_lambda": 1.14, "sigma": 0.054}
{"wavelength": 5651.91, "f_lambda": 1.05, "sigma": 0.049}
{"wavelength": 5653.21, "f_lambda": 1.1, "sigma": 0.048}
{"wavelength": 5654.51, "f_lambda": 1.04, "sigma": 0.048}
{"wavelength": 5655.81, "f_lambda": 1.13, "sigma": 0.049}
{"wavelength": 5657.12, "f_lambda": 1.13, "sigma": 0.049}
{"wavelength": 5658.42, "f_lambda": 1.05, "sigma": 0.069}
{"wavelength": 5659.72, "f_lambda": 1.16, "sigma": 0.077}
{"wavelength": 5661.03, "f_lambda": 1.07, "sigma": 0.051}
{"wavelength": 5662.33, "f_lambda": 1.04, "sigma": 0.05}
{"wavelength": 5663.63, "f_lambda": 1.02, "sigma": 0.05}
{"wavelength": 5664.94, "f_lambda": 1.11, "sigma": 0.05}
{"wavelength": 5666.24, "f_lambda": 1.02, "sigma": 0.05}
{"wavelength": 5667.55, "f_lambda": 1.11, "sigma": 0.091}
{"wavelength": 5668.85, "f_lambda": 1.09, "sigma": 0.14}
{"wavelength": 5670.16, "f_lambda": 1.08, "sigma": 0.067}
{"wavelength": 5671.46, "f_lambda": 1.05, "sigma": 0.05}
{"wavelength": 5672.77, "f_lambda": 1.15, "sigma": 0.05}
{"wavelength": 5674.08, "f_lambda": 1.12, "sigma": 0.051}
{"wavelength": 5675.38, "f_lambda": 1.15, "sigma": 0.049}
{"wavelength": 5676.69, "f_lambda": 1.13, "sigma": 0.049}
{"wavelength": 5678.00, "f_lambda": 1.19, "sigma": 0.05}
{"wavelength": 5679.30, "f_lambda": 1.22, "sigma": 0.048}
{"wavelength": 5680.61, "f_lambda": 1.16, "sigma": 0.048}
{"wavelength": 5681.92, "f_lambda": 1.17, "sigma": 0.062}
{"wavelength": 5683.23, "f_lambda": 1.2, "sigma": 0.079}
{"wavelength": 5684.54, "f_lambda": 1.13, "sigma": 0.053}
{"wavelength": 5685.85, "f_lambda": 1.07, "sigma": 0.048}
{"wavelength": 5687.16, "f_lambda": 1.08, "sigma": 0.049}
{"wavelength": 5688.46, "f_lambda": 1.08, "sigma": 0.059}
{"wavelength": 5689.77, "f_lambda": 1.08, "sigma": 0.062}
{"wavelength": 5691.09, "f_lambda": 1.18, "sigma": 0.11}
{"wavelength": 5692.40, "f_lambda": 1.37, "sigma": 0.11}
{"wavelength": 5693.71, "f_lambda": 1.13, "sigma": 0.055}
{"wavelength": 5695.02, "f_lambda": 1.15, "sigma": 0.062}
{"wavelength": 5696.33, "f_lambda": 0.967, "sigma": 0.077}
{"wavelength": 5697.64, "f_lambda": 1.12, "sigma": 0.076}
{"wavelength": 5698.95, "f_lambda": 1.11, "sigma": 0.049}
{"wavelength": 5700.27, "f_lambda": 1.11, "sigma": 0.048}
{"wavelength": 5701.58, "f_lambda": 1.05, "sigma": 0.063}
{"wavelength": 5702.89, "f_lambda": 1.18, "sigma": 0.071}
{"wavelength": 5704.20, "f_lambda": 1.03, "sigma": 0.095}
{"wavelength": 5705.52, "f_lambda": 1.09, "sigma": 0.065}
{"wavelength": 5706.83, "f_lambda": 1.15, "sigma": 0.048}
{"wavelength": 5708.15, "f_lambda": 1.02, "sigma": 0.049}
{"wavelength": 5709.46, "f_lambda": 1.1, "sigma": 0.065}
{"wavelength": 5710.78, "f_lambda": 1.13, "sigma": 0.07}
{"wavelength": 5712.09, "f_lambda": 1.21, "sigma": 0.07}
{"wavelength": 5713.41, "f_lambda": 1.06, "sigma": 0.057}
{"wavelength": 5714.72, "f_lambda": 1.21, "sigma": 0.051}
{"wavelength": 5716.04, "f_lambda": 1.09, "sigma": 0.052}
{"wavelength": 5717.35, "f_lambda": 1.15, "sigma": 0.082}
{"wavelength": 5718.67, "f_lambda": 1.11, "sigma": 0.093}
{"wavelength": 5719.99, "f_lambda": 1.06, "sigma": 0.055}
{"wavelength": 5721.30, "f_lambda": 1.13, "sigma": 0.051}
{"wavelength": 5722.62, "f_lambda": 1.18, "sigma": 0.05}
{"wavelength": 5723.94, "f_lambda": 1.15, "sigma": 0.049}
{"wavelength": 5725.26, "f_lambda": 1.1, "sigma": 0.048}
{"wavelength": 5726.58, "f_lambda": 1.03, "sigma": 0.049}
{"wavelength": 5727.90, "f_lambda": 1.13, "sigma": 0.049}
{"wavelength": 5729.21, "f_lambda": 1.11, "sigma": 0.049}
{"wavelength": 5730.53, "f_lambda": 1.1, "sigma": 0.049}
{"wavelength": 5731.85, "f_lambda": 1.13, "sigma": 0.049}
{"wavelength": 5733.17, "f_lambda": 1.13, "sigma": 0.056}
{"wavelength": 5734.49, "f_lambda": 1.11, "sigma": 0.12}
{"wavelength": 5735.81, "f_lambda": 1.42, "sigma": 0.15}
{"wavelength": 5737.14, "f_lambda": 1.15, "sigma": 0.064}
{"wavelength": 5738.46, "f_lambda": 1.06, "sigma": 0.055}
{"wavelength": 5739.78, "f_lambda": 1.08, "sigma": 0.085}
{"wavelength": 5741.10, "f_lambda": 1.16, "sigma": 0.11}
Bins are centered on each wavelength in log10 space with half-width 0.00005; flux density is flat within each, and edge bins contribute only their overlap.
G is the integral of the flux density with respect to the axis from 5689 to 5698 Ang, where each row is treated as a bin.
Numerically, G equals 10.3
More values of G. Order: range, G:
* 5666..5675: 9.8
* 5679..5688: 10.3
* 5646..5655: 9.8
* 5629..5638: 10.0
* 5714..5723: 10.2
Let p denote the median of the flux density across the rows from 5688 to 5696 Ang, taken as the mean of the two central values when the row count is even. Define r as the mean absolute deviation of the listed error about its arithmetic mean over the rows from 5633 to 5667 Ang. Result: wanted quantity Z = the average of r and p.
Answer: 0.576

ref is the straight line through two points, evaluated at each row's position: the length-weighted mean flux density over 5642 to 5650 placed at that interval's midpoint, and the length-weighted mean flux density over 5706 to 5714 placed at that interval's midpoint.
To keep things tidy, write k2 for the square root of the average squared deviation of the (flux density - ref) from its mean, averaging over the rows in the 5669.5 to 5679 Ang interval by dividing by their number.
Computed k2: 0.04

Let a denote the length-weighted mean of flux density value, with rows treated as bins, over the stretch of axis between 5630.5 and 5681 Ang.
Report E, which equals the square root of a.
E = 1.05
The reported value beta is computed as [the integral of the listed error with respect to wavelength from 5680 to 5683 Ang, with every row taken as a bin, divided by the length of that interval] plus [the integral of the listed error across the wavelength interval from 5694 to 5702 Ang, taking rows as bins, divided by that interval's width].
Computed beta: 0.121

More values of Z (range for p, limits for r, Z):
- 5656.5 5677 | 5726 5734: 0.551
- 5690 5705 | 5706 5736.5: 0.569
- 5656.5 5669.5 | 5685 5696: 0.550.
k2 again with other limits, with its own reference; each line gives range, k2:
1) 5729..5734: 0.01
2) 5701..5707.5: 0.06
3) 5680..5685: 0.03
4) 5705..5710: 0.05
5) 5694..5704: 0.06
